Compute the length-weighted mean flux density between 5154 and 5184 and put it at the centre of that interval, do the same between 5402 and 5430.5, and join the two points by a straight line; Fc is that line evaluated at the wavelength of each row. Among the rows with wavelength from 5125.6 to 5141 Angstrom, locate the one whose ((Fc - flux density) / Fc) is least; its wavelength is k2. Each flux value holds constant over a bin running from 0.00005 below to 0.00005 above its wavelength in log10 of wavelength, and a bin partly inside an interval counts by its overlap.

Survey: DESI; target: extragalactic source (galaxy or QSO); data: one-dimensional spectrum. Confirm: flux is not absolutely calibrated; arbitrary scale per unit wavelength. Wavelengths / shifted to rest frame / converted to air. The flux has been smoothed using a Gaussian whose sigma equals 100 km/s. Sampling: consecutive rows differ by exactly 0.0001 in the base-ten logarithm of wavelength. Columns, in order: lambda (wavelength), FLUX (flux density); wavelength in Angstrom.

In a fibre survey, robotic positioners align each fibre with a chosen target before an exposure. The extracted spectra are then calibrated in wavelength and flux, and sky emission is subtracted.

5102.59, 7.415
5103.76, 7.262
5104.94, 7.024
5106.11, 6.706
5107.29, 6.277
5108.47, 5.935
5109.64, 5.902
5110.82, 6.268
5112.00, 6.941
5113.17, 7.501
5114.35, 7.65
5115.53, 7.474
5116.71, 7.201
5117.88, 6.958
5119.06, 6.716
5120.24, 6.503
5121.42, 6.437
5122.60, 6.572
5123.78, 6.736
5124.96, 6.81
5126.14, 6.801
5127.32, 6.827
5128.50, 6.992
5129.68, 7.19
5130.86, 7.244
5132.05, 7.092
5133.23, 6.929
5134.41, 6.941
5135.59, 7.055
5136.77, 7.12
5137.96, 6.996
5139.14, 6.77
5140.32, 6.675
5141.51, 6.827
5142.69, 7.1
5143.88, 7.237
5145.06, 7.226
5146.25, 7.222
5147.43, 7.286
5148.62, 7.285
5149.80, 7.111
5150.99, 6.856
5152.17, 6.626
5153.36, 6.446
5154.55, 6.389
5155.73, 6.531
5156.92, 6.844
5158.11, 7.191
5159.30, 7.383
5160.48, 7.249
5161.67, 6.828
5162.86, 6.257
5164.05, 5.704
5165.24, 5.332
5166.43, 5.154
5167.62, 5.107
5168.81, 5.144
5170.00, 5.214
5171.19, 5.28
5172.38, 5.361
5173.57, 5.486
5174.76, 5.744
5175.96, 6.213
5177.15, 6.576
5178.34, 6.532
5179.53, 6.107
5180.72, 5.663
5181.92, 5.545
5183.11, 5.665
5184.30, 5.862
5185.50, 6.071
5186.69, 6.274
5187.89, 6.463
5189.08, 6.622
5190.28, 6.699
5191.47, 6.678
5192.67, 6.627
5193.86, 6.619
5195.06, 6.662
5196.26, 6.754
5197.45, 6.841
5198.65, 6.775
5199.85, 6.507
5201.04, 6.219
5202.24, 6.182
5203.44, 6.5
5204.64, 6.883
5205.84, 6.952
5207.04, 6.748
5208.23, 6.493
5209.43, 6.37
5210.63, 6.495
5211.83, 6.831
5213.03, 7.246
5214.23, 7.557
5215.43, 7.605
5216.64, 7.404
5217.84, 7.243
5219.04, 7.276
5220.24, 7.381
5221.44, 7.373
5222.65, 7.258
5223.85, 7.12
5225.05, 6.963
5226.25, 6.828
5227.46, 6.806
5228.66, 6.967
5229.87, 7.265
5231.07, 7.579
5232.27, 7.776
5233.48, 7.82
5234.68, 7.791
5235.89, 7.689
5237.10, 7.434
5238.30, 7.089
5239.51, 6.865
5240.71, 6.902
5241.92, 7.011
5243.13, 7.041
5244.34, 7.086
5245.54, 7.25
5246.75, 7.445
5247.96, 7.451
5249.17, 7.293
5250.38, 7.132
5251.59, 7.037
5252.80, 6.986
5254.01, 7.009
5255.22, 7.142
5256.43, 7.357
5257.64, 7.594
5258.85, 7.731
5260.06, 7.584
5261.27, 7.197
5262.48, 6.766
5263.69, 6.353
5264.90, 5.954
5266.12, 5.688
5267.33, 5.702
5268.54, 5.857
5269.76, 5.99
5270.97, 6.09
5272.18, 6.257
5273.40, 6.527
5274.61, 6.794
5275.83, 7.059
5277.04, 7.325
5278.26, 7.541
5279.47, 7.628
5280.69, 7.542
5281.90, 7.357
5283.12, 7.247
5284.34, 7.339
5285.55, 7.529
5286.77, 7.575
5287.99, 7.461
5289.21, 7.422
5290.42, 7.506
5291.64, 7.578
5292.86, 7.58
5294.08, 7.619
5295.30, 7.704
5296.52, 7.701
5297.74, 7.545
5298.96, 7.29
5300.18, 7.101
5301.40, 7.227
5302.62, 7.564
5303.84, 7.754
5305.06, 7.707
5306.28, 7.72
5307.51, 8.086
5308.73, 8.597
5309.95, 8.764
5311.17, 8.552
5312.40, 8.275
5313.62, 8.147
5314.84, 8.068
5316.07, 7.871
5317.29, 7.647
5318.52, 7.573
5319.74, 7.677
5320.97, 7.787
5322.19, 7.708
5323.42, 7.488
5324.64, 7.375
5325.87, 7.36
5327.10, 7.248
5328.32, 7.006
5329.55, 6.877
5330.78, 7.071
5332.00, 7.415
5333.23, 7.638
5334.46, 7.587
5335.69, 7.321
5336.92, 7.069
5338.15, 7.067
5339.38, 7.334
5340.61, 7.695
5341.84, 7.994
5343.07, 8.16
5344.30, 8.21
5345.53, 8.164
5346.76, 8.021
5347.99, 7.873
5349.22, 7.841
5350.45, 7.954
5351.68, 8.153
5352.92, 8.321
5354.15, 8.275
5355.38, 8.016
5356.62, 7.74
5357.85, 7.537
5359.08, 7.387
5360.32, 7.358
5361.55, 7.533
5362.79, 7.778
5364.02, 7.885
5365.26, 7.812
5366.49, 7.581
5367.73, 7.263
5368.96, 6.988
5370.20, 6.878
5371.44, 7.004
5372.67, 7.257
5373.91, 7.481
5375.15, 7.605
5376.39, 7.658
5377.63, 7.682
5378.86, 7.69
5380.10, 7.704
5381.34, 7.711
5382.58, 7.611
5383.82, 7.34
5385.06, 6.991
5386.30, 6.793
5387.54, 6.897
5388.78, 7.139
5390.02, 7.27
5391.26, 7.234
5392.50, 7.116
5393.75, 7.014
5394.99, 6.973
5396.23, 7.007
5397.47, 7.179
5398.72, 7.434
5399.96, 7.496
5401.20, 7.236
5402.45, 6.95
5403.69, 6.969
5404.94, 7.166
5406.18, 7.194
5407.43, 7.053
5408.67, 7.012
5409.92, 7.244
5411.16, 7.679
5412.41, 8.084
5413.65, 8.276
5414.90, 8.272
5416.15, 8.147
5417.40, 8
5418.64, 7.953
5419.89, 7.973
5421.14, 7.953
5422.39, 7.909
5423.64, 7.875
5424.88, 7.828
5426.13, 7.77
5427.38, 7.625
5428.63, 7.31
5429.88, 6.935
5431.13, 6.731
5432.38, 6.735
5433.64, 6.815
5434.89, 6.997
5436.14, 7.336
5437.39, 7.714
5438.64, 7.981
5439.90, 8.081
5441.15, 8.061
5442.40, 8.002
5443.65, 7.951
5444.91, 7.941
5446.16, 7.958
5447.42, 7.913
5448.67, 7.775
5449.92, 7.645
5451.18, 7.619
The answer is 5130.86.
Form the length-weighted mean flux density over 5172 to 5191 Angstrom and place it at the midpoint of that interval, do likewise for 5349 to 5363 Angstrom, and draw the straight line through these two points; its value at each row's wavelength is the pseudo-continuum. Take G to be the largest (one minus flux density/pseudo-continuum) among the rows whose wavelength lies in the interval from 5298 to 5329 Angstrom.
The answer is 0.07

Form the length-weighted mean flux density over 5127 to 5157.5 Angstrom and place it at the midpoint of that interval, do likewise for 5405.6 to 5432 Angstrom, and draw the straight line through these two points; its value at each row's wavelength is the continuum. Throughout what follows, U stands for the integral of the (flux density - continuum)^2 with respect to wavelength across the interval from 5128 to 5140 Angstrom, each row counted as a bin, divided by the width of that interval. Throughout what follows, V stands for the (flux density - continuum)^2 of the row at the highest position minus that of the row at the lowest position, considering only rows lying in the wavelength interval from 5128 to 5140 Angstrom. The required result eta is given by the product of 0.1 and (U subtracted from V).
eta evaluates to 0.000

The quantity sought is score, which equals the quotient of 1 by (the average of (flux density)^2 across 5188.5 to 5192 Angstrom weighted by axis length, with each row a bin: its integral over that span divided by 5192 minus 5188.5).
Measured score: 0.0225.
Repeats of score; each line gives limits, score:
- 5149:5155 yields 0.0221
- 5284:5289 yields 0.0179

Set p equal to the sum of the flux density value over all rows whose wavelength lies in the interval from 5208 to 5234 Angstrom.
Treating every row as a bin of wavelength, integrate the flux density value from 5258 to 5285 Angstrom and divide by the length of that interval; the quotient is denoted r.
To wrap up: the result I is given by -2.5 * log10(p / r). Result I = -3.41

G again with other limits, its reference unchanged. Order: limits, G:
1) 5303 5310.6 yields -0.05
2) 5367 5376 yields 0.14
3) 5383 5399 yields 0.16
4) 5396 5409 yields 0.16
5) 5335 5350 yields 0.08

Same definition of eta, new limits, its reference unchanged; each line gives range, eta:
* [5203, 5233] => -0.016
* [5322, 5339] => -0.002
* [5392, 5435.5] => 0.000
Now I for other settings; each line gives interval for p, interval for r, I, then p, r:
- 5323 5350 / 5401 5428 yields -3.34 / 166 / 7.65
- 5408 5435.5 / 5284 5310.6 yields -3.35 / 167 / 7.66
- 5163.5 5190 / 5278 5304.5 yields -3.07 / 127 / 7.49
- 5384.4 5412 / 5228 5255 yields -3.34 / 157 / 7.27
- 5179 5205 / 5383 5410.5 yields -3.24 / 140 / 7.13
